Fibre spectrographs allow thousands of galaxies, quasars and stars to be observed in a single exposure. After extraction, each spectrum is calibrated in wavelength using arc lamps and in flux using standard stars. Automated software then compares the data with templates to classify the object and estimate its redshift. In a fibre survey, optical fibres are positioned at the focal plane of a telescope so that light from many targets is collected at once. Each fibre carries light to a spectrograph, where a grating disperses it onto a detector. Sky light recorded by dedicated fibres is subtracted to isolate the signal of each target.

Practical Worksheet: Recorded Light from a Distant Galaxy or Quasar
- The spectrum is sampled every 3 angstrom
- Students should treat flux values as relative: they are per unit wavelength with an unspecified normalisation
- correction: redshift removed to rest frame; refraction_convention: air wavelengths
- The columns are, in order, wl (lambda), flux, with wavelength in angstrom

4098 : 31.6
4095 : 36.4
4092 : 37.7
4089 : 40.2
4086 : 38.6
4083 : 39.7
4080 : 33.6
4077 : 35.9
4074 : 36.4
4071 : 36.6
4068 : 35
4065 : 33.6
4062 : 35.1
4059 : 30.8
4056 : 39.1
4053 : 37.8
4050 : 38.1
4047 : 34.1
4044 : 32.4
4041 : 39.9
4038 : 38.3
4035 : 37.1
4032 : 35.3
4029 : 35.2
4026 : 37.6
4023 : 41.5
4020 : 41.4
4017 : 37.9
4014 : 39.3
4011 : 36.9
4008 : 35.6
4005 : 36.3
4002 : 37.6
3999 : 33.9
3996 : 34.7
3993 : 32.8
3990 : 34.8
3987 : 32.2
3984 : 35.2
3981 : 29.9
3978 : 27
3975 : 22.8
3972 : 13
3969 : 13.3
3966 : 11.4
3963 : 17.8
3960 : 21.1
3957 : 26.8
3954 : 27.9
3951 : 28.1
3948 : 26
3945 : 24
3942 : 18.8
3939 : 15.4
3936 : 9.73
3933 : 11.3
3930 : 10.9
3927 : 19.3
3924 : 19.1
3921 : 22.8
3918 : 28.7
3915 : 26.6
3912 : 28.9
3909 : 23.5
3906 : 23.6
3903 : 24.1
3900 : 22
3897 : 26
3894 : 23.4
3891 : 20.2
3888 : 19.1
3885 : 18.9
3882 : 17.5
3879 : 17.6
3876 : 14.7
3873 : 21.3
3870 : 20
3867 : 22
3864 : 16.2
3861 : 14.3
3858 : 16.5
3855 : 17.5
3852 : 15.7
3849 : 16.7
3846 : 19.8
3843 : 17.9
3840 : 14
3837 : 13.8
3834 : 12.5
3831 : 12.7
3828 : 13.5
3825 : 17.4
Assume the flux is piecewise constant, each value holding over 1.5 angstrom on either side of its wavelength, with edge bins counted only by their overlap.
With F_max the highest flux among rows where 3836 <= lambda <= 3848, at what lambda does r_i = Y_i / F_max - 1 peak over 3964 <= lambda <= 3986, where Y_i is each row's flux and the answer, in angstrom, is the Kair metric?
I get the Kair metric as 3984 angstrom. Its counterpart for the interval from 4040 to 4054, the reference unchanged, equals 4041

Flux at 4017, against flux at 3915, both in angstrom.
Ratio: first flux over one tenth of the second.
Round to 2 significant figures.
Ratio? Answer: 14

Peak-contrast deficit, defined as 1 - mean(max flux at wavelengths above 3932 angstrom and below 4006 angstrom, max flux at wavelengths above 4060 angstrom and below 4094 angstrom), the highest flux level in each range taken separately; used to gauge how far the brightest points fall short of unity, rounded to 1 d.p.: -37.9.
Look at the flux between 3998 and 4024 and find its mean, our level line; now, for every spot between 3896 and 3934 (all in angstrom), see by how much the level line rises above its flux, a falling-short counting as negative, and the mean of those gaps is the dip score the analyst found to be 16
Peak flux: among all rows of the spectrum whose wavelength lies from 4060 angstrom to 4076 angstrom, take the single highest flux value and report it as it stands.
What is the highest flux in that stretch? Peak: 36.6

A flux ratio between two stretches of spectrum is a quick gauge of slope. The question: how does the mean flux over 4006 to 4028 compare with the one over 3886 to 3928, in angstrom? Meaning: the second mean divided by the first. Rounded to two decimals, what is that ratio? 0.61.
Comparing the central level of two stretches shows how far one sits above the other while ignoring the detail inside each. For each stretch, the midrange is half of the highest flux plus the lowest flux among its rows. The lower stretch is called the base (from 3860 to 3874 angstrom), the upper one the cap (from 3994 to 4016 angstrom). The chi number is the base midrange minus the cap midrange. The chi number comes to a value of -18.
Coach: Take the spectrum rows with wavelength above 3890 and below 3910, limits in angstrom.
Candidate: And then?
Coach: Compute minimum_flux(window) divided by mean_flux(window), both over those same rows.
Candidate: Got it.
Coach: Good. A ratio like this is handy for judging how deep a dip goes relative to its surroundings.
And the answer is 0.87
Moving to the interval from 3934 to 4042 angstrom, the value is 0.33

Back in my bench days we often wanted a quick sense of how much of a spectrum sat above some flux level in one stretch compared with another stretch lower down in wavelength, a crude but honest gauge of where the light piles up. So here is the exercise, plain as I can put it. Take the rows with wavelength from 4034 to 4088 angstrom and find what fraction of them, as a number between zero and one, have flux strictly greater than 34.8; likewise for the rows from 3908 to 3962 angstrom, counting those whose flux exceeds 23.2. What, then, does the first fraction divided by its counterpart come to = 1.44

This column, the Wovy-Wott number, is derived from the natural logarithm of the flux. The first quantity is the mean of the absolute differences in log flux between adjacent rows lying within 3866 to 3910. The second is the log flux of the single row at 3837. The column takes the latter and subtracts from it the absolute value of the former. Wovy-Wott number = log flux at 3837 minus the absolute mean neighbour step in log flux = 2.5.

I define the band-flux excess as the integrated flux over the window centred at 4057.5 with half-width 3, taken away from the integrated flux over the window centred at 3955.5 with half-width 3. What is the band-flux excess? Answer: -46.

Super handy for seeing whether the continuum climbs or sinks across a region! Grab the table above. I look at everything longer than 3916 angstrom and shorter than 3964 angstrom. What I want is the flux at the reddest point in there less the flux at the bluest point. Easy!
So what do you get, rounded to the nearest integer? -11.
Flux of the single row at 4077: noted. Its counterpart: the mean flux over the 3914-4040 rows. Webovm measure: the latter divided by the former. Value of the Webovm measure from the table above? 0.77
